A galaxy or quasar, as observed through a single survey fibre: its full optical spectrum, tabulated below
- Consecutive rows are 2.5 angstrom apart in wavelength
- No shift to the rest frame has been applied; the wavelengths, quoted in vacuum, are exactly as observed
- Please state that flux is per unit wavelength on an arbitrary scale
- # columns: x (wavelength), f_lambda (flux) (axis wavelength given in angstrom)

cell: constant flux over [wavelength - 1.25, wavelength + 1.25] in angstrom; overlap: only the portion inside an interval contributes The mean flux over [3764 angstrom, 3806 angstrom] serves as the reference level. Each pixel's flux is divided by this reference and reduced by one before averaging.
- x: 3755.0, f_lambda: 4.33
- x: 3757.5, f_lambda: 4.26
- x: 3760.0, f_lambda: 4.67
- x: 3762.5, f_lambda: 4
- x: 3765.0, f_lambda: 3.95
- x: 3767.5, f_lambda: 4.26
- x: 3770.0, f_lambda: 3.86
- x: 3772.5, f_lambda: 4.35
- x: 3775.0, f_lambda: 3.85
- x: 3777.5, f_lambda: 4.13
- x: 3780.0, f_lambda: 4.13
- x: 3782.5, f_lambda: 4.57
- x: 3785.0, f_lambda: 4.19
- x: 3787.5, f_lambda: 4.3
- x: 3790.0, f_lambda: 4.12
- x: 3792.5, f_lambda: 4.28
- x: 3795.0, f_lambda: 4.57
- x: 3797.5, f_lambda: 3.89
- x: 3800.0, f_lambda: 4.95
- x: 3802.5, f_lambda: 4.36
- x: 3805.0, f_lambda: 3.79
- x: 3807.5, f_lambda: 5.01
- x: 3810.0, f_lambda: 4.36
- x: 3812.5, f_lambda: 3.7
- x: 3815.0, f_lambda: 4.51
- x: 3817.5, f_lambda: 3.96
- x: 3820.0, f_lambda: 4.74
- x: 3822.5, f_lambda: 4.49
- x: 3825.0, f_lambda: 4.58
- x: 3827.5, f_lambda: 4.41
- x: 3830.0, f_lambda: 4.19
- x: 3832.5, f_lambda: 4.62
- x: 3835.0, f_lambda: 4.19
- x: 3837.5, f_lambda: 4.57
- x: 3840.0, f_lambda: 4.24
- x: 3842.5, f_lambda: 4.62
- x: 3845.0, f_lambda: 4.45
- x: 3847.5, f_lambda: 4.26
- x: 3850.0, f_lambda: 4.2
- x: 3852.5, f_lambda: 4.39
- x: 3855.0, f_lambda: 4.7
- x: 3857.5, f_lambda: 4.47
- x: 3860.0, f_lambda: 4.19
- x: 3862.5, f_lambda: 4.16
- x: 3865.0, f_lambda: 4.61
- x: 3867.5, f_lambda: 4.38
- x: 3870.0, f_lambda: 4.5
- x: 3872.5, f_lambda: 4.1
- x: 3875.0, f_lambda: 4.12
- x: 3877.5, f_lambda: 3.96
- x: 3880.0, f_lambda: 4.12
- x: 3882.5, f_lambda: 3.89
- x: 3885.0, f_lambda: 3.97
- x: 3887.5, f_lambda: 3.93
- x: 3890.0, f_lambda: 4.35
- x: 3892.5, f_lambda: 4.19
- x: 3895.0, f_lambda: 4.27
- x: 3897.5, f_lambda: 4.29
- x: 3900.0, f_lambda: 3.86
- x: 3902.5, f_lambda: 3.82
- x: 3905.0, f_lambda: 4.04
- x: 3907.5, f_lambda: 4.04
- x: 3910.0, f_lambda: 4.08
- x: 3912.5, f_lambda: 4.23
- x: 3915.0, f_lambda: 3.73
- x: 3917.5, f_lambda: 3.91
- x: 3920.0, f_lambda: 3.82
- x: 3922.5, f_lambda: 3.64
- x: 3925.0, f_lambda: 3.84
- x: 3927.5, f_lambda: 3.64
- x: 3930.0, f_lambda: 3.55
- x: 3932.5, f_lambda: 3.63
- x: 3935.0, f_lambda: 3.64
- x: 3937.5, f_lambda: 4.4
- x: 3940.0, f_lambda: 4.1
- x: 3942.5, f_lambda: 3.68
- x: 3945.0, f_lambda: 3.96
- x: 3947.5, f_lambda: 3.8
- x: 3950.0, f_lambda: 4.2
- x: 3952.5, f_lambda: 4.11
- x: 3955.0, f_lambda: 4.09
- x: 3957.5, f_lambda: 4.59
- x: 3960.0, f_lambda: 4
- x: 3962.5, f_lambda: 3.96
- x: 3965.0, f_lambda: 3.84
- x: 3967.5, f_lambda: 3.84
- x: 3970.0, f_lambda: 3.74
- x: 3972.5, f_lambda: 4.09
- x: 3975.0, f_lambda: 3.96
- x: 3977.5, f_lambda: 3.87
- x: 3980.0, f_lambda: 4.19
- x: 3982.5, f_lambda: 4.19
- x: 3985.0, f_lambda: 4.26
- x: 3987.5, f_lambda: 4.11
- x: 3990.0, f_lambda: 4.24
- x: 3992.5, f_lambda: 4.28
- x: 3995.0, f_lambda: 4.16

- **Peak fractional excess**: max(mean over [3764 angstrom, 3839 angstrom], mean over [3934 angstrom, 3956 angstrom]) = 0.02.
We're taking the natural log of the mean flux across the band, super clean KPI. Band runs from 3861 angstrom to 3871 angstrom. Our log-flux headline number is 1.48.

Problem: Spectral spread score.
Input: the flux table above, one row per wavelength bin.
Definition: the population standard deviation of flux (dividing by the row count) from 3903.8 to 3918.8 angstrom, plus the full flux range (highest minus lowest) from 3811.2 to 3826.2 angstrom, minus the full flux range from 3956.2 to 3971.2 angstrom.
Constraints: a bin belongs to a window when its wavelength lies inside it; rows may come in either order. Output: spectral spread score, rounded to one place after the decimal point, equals 0.3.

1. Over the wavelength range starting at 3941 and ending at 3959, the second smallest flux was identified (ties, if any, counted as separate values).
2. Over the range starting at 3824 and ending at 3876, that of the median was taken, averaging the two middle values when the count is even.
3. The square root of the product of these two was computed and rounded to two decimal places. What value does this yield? 4.08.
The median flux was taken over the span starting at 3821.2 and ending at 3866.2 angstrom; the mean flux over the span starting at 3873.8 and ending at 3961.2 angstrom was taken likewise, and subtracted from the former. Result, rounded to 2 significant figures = 0.44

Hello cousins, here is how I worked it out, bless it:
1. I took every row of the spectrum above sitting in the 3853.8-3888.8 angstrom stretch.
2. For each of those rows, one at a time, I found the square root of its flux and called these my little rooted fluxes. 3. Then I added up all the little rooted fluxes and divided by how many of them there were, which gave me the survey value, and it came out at 2.05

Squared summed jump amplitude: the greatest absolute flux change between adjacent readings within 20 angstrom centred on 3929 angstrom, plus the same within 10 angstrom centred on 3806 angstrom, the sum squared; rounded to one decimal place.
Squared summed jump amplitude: 3.9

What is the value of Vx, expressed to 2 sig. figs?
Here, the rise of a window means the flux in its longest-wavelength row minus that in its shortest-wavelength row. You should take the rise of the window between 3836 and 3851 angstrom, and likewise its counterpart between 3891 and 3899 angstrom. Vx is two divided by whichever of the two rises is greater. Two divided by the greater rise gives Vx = 20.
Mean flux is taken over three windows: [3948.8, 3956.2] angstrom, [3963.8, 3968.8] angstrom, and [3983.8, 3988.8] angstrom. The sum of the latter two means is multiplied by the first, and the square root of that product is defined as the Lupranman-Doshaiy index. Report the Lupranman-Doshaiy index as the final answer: 5.8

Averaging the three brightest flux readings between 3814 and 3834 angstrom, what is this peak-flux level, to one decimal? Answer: 4.6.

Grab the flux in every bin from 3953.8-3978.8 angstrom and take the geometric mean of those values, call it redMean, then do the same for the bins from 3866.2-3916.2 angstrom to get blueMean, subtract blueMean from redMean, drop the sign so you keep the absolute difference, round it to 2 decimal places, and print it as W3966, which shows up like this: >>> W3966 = 0.10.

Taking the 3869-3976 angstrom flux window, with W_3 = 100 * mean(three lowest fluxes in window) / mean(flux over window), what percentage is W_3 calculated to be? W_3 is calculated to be 90.4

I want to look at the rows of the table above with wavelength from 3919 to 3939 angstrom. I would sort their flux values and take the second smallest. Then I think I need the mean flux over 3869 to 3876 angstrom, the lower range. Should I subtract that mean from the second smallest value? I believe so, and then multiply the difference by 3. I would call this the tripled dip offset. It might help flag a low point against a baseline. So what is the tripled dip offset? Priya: -1.8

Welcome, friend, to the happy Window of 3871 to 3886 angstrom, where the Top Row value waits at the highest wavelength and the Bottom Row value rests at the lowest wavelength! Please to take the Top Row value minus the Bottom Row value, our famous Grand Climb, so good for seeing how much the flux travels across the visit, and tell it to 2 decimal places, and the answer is -0.13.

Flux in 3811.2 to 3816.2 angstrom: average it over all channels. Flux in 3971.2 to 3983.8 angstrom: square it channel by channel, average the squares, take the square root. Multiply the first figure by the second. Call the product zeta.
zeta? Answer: 17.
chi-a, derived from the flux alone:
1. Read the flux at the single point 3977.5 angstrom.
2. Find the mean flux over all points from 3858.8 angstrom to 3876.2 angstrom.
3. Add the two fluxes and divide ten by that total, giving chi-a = 1.225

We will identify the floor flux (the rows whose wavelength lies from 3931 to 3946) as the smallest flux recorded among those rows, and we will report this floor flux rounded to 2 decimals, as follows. 3.63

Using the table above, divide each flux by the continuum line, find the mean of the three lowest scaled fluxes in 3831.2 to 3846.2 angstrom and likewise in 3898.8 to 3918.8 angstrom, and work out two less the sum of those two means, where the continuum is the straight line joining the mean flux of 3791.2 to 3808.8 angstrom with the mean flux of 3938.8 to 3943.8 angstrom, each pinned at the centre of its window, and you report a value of 0.046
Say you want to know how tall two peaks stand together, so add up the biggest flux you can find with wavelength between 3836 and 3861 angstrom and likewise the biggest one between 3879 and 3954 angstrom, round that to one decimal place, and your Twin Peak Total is 9.1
